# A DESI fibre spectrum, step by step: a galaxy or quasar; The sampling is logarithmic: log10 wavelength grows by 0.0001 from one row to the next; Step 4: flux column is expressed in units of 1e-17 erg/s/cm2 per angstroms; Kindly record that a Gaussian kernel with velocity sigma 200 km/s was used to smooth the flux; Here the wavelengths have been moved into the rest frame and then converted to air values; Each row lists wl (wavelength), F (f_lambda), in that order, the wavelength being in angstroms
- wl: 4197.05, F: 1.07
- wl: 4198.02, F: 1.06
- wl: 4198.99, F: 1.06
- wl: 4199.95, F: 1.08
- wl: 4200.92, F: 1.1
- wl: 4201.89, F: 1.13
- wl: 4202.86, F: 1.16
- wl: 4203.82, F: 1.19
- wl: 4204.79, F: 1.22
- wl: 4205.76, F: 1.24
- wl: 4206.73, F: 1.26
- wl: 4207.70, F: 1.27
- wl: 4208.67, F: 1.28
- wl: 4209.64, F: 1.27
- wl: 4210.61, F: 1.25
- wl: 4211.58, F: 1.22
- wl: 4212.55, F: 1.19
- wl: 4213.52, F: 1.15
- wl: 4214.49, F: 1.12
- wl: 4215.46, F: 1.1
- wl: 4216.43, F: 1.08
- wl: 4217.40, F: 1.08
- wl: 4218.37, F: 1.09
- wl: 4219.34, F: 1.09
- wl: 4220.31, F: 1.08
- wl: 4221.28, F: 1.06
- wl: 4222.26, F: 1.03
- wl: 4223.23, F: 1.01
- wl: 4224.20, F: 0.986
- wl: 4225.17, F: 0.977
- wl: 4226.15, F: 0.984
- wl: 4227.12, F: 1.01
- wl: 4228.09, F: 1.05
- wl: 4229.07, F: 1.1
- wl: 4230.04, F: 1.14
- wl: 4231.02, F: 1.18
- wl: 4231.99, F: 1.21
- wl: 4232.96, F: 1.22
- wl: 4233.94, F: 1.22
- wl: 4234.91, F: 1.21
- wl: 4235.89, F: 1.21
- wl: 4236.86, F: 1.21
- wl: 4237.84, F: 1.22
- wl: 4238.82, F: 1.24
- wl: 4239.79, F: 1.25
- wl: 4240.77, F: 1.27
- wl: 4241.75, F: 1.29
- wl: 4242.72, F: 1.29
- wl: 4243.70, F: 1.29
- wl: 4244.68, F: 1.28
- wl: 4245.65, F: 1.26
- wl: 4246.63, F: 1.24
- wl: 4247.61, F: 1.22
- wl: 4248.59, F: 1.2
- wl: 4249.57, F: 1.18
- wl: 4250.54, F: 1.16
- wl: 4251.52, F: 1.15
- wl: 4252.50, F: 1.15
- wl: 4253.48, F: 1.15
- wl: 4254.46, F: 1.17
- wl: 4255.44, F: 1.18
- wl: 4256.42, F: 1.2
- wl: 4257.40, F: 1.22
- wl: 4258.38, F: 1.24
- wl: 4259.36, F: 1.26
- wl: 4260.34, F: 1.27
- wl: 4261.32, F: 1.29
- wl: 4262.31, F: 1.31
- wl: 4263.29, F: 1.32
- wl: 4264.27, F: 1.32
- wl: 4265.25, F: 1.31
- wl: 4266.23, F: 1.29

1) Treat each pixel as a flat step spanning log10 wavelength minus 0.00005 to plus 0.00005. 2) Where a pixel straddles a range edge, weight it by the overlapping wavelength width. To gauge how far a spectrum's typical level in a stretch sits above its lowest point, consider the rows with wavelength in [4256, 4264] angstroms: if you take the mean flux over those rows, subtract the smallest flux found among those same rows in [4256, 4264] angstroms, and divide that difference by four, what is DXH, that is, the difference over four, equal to 0.016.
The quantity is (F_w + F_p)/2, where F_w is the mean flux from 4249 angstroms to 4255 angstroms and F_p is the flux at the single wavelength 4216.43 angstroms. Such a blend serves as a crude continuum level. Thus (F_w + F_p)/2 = 1.12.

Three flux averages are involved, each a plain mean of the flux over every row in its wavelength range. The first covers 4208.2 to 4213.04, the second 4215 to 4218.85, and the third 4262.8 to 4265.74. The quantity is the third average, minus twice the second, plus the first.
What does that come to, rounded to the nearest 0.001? 0.384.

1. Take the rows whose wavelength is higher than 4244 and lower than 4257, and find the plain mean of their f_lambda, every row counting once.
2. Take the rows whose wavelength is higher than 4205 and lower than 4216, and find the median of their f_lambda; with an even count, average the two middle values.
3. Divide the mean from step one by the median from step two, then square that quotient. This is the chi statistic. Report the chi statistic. 0.93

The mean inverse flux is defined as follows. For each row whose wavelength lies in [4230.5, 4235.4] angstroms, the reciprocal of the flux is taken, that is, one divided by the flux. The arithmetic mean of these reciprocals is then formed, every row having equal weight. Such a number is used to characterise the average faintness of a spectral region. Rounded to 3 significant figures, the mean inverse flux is 0.828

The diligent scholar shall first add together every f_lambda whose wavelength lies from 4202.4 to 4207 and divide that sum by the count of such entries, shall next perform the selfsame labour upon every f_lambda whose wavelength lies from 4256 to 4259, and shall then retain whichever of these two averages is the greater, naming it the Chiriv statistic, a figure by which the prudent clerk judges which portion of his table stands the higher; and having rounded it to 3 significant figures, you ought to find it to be 1.22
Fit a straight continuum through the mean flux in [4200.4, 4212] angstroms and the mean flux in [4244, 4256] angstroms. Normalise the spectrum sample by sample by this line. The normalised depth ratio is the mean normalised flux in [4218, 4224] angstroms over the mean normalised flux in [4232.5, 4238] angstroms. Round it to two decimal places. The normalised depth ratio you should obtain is 0.87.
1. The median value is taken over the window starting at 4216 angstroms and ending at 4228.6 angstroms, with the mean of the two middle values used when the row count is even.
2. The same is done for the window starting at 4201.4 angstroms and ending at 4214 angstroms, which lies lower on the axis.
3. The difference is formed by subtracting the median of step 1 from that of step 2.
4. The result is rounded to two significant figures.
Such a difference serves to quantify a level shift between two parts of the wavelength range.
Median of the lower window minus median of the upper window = 0.17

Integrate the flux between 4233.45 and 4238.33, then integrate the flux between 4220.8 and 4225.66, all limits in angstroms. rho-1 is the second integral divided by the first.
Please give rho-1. 0.83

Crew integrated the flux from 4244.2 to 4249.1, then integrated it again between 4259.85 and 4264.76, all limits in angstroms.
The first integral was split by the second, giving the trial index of 0.95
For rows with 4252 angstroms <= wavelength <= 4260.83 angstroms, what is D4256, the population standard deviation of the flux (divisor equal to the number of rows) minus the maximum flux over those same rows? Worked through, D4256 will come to -1.23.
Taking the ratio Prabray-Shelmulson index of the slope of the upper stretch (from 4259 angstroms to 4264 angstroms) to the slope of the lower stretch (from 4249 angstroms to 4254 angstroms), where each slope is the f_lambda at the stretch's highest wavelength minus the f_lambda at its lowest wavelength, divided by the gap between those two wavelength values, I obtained -2.0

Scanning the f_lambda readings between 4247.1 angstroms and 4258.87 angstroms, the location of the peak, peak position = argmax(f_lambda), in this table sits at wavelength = 4258.38 angstroms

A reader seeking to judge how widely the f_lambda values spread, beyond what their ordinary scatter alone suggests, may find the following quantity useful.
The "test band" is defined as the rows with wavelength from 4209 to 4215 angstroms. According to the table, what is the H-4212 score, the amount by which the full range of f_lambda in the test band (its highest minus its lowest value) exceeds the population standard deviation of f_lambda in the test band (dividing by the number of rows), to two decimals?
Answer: 0.10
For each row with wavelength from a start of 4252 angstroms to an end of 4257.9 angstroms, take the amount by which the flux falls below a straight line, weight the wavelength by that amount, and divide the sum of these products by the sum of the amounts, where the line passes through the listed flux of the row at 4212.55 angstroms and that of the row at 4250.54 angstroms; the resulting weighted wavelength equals 4257.0 angstroms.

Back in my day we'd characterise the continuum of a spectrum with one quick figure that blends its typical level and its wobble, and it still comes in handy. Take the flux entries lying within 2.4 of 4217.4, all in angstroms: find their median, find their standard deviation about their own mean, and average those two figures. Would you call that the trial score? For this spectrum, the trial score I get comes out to 0.55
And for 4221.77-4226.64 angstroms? 0.50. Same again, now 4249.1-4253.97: 0.58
